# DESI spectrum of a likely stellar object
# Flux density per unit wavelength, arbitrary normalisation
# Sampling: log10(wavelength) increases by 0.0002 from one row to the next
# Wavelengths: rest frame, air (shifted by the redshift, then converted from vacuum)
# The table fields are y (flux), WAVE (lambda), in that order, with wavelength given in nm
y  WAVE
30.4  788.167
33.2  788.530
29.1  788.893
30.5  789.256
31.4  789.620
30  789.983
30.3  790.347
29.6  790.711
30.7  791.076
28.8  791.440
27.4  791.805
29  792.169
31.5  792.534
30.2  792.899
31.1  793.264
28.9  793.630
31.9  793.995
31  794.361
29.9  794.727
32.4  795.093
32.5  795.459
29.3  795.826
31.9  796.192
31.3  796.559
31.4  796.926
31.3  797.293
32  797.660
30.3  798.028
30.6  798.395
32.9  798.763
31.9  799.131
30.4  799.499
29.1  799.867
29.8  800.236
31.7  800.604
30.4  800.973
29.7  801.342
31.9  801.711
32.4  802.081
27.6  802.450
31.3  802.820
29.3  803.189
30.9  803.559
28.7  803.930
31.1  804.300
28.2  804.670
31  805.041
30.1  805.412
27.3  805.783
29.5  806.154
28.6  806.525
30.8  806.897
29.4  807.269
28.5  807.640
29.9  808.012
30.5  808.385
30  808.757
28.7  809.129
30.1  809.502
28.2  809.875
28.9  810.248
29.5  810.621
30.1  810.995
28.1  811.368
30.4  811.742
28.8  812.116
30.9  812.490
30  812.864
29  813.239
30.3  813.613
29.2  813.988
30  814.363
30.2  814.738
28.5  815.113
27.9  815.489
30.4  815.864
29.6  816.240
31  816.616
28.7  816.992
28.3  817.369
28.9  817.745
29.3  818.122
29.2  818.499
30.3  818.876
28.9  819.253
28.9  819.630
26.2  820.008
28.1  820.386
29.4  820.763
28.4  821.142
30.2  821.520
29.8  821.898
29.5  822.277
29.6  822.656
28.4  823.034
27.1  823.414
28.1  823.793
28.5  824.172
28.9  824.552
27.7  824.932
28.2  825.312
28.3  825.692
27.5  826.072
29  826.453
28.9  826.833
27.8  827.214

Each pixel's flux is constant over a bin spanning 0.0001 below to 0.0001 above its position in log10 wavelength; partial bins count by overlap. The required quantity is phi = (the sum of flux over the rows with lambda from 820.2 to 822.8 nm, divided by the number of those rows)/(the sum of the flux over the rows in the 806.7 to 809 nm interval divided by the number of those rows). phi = 0.98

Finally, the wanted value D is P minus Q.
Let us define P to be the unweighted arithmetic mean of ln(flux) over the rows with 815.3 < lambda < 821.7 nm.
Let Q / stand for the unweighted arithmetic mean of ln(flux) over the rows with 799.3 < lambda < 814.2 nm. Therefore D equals -0.02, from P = 3.37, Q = 3.392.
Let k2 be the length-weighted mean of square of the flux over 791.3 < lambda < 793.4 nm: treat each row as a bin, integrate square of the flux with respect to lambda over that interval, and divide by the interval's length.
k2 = 882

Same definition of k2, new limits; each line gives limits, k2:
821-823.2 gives 862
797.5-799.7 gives 982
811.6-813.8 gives 894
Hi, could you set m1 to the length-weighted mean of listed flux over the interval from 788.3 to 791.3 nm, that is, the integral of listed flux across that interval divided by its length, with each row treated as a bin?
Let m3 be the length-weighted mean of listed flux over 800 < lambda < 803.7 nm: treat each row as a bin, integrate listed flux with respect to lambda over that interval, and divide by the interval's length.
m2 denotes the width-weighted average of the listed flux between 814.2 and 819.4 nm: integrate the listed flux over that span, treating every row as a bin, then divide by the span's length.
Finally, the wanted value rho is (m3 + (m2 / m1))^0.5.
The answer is 5.61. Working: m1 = 30.6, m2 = 29.4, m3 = 30.5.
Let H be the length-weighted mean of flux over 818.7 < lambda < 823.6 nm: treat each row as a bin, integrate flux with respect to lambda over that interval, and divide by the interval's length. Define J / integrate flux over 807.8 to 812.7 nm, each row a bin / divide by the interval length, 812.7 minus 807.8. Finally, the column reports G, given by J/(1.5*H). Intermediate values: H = 28.8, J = 29.5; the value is 0.68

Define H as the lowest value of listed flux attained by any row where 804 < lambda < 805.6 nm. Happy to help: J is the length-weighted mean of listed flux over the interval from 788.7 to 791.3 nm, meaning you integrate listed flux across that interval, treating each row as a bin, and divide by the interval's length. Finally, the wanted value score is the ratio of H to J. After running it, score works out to 0.93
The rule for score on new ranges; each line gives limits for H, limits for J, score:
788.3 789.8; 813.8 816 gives 0.99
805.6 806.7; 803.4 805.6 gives 0.91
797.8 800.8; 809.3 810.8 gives 1.00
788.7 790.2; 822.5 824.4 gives 1.03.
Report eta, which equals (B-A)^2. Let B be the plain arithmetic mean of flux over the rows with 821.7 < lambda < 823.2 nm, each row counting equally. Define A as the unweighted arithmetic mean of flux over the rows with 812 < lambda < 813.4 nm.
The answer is 0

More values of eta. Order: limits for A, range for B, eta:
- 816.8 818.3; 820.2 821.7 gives 0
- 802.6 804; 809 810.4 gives 1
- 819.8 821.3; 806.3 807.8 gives 2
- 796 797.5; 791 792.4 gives 6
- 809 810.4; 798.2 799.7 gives 6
